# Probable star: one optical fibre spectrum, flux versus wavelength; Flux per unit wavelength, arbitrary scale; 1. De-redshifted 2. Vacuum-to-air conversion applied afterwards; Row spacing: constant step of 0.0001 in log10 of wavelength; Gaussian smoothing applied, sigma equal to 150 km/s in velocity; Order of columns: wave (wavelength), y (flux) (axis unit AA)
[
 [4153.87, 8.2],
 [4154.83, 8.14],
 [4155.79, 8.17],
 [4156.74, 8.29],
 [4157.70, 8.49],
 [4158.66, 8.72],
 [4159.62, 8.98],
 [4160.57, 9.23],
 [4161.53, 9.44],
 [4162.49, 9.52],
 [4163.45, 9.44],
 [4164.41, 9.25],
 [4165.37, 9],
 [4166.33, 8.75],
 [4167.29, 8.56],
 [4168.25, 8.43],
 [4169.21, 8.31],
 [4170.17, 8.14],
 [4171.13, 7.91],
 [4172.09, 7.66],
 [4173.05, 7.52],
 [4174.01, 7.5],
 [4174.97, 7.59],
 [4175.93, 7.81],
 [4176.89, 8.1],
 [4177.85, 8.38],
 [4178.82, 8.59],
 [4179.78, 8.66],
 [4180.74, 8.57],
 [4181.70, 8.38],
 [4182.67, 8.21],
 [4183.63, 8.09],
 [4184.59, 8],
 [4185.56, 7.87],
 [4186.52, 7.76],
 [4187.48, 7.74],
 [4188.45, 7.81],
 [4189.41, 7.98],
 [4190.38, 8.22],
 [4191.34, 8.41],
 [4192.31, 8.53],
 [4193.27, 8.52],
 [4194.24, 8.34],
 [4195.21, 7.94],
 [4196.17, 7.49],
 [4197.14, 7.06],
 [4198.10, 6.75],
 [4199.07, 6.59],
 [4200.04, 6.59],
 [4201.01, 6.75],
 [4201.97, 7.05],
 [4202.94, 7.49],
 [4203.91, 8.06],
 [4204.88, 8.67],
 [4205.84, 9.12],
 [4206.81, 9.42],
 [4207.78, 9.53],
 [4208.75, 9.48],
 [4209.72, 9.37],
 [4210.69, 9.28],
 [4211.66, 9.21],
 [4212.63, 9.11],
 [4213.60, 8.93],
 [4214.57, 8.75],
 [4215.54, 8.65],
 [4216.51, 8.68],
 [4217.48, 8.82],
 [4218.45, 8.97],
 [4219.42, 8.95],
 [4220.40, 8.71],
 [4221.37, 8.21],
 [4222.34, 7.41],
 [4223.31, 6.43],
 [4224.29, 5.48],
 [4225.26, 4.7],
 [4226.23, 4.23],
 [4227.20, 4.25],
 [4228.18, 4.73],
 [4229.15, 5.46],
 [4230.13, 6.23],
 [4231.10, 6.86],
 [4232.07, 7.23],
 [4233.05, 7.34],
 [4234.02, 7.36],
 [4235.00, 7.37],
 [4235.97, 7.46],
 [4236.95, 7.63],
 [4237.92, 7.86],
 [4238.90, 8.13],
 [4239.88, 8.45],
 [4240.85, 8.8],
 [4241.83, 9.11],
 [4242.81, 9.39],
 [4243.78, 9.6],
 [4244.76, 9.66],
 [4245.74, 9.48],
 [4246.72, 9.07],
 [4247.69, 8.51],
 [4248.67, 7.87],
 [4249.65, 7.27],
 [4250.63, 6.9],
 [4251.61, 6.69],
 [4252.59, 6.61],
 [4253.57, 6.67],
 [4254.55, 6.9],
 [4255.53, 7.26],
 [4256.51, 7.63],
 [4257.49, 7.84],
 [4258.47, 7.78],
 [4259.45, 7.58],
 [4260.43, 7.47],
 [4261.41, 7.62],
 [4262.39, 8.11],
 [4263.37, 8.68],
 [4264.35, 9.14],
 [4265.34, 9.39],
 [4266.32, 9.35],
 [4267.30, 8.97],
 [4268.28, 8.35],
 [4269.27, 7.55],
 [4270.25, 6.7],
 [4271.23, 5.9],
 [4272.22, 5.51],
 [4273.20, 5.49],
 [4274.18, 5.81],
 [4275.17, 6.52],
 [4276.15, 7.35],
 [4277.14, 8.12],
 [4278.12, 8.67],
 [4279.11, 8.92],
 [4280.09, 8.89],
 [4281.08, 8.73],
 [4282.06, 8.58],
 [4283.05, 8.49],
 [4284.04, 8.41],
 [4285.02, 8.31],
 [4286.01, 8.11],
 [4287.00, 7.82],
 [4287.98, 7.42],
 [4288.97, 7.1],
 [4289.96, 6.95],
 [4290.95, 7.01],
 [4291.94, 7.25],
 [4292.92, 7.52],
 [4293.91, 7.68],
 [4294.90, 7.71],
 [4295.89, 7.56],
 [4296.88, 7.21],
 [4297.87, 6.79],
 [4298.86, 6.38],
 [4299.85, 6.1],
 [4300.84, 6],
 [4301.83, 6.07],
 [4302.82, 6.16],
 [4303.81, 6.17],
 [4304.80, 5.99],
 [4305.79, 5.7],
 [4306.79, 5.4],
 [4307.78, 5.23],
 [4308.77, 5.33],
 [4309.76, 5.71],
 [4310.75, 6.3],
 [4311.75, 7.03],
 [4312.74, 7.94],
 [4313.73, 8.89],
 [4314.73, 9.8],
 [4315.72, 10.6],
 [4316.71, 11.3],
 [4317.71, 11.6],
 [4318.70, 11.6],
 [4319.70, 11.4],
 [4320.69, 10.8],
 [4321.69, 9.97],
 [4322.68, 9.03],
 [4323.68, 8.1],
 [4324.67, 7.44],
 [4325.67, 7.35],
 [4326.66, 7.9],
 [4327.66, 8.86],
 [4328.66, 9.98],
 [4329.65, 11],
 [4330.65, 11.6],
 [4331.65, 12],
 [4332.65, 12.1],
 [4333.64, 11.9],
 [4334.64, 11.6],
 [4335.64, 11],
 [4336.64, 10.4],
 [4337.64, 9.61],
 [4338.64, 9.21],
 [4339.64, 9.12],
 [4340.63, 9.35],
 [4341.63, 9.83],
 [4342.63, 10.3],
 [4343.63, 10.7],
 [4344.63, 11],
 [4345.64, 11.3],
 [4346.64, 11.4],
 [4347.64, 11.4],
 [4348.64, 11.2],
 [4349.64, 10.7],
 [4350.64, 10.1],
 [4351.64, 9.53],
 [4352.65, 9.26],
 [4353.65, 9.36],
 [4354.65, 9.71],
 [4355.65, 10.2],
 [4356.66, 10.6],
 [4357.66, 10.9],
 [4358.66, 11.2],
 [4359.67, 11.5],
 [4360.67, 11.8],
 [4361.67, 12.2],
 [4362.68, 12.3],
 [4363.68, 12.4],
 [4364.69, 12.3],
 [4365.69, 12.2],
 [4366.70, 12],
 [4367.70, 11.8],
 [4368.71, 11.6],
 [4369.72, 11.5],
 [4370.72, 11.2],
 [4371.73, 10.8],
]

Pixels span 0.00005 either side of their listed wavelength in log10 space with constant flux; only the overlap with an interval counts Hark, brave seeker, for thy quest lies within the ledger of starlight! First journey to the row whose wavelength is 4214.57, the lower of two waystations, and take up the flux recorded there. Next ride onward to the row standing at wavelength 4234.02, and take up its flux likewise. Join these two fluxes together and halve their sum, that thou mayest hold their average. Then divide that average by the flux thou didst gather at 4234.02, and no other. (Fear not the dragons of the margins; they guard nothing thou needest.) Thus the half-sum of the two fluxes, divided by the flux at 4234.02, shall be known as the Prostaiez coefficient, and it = 1.09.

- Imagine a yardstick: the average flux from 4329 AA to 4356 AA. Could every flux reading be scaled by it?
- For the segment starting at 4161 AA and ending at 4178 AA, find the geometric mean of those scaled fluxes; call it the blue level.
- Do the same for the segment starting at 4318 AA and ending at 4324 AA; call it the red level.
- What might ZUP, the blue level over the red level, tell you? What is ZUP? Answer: 0.83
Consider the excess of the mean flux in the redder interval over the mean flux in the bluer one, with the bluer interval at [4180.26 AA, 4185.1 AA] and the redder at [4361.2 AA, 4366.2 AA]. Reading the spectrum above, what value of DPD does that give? 4.0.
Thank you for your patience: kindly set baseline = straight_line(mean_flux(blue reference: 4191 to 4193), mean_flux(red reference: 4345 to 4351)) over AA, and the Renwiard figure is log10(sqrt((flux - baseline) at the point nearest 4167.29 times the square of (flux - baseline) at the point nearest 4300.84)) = 0.47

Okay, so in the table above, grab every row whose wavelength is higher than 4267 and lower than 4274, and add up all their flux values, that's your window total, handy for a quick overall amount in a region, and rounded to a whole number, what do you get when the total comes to 48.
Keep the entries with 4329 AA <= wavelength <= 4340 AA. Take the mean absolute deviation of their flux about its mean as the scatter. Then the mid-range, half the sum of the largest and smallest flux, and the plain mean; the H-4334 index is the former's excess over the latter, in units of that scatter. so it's -0.28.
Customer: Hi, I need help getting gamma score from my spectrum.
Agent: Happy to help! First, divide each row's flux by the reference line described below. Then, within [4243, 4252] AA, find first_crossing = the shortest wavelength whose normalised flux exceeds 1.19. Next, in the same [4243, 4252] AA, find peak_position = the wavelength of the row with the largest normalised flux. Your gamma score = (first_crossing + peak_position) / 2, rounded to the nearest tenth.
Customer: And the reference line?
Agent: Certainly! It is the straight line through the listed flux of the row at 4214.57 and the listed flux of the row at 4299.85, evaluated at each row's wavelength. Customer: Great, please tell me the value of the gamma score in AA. 4244.3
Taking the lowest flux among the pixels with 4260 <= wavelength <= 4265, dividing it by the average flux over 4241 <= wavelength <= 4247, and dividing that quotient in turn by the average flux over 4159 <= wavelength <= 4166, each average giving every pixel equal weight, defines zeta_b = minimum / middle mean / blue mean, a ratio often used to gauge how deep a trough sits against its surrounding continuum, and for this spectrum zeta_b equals 0.086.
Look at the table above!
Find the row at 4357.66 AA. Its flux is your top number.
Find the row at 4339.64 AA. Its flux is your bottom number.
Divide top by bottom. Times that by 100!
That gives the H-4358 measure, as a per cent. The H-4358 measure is 120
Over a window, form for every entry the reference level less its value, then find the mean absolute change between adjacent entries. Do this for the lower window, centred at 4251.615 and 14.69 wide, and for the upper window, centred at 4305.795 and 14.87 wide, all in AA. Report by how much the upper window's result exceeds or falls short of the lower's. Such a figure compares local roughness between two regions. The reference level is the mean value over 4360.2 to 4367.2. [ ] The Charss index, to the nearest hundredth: -0.01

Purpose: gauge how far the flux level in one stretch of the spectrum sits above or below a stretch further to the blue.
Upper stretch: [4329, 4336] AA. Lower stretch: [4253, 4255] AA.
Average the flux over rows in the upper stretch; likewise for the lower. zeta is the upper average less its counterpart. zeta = 4.8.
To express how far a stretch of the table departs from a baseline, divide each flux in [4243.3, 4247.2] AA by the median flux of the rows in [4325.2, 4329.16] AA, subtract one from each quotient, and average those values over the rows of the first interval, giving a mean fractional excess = 0.13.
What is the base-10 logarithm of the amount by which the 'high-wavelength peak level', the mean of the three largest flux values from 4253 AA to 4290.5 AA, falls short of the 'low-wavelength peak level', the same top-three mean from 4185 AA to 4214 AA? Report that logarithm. -0.74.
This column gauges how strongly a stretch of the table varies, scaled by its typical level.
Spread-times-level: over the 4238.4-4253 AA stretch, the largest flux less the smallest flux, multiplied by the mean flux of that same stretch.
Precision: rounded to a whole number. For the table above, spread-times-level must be 26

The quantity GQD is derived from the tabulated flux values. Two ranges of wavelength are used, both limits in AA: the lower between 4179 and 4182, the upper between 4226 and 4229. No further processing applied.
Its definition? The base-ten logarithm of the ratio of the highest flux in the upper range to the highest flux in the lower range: -0.263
